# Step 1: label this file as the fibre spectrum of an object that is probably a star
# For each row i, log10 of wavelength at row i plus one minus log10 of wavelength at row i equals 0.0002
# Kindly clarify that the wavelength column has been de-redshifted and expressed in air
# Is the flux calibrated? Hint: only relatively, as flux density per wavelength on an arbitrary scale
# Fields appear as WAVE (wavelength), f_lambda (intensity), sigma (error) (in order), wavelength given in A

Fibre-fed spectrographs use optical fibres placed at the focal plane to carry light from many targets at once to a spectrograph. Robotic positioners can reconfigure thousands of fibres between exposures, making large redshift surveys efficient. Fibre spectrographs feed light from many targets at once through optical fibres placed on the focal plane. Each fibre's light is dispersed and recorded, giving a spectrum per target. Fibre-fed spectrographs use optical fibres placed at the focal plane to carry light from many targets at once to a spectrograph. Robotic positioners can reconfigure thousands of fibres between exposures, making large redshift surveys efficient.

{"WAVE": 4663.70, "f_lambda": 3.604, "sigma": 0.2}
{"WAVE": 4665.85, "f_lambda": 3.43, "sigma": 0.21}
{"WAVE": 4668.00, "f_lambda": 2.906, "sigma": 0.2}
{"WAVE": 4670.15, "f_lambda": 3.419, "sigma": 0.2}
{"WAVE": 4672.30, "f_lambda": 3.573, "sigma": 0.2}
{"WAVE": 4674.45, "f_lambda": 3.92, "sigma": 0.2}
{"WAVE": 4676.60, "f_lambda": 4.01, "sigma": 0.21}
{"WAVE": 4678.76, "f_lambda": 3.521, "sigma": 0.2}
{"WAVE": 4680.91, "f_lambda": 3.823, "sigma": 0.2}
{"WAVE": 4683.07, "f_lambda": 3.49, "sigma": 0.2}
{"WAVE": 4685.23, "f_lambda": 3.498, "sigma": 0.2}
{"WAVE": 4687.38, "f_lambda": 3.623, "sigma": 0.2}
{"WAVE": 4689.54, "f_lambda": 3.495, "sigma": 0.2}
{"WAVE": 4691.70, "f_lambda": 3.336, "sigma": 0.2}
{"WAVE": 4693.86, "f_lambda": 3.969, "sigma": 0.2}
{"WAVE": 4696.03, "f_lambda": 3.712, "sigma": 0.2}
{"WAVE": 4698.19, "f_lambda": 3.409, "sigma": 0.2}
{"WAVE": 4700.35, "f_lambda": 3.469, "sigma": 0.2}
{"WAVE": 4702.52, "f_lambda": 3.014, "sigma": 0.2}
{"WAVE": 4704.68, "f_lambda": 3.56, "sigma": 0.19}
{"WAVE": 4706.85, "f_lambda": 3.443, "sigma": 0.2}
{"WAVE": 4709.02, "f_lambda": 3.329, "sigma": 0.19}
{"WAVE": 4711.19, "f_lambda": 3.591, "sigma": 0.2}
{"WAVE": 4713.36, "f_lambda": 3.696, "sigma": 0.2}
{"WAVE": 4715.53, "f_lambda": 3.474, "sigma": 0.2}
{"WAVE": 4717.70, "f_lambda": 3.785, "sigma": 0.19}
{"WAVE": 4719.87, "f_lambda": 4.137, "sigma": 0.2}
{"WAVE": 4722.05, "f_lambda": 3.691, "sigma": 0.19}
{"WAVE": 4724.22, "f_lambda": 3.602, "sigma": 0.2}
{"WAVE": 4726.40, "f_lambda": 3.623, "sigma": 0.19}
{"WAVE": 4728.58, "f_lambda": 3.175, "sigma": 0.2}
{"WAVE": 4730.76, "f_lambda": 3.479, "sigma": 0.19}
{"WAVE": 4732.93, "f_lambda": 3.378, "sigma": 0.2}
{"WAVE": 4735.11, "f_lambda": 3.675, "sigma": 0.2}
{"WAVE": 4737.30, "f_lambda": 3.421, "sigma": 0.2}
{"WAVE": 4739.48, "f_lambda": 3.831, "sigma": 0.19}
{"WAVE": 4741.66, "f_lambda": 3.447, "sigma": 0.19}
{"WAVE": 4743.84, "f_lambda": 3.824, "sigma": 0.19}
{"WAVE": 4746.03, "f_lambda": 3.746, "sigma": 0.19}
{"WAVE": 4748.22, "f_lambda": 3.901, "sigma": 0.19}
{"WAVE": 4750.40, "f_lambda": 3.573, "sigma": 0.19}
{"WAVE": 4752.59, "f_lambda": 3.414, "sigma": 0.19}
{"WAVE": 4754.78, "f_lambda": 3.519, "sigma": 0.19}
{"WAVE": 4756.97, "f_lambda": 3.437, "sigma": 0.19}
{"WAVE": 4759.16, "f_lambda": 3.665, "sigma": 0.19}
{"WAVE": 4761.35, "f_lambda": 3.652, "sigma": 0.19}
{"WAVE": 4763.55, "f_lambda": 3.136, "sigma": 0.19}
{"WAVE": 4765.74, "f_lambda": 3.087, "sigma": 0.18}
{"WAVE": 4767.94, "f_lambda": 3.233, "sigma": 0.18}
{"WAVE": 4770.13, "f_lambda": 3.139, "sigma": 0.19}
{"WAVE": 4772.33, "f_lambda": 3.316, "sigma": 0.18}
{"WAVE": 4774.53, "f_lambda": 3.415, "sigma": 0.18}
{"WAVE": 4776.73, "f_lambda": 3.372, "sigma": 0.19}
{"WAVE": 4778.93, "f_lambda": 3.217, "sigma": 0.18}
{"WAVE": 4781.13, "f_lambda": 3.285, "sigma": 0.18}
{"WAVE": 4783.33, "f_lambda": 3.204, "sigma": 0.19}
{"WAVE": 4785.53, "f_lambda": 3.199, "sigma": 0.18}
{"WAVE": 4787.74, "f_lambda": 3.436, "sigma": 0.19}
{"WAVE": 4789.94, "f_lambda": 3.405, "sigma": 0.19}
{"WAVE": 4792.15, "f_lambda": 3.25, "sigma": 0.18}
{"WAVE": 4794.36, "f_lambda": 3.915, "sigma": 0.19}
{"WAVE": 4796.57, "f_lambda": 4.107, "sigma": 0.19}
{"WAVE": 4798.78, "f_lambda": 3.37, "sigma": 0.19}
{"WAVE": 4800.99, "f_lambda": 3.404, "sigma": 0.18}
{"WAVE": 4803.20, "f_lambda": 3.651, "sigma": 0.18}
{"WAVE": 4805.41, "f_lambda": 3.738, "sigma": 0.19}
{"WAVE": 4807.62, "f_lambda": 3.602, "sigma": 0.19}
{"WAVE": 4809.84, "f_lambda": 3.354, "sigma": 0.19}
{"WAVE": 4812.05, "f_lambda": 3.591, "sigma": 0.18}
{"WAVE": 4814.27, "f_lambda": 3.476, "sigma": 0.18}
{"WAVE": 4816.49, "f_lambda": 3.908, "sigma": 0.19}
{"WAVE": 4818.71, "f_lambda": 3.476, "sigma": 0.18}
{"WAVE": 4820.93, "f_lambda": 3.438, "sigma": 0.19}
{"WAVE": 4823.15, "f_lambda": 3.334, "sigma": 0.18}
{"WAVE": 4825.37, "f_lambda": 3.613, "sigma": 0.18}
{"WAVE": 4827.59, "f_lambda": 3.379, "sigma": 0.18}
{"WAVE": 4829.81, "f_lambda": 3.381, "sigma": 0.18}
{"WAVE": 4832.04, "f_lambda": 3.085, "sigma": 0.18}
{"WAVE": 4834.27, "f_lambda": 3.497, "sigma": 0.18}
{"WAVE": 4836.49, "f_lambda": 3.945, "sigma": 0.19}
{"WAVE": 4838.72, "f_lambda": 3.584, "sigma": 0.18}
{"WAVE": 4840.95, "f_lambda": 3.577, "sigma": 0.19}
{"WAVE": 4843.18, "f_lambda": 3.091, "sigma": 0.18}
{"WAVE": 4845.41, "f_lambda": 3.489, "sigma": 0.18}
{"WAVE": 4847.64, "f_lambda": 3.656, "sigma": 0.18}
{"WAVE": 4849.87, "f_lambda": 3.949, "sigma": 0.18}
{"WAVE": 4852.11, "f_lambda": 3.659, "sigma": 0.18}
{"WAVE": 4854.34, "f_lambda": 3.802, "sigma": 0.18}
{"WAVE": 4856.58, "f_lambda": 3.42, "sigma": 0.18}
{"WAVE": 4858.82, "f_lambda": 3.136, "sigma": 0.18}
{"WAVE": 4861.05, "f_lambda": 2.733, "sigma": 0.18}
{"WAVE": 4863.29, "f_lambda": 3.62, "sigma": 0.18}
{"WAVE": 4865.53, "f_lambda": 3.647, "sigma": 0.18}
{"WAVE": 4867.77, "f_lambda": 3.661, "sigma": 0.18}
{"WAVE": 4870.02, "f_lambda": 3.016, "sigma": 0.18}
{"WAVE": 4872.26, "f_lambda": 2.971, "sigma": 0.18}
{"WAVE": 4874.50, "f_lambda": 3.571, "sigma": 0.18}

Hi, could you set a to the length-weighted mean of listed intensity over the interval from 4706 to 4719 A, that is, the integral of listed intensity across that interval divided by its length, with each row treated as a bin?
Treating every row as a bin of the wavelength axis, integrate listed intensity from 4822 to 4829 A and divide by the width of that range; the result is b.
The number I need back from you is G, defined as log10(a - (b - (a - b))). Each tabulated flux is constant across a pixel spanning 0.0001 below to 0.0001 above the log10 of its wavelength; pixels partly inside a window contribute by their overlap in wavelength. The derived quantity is -0.6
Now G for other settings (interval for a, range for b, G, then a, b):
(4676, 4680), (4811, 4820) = -0.6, 3.74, 3.61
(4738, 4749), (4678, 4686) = -0.5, 3.73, 3.59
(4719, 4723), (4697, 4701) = 0.0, 3.90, 3.45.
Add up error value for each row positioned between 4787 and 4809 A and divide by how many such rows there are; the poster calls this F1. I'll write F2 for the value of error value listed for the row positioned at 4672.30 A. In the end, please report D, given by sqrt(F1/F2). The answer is 0.97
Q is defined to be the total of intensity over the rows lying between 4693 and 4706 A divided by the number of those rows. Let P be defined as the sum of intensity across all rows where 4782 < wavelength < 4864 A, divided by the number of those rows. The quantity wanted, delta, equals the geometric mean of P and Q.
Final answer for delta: 3.511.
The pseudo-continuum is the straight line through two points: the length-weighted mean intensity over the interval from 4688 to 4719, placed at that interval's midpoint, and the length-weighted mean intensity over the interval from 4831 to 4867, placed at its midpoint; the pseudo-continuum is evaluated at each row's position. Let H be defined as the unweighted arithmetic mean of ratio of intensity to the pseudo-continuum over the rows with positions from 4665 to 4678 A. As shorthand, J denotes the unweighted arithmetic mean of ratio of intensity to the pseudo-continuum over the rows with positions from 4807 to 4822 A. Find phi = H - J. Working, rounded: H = 1.00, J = 1.01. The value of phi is -0.010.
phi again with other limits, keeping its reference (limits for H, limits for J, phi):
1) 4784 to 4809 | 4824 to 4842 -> 0.011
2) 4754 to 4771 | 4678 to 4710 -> -0.040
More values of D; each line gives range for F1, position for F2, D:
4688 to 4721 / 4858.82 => 1.05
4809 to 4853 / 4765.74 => 1.01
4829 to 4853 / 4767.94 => 1.01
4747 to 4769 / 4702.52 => 0.97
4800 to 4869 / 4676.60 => 0.93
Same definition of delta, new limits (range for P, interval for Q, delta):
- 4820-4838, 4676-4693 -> 3.529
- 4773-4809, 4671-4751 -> 3.537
